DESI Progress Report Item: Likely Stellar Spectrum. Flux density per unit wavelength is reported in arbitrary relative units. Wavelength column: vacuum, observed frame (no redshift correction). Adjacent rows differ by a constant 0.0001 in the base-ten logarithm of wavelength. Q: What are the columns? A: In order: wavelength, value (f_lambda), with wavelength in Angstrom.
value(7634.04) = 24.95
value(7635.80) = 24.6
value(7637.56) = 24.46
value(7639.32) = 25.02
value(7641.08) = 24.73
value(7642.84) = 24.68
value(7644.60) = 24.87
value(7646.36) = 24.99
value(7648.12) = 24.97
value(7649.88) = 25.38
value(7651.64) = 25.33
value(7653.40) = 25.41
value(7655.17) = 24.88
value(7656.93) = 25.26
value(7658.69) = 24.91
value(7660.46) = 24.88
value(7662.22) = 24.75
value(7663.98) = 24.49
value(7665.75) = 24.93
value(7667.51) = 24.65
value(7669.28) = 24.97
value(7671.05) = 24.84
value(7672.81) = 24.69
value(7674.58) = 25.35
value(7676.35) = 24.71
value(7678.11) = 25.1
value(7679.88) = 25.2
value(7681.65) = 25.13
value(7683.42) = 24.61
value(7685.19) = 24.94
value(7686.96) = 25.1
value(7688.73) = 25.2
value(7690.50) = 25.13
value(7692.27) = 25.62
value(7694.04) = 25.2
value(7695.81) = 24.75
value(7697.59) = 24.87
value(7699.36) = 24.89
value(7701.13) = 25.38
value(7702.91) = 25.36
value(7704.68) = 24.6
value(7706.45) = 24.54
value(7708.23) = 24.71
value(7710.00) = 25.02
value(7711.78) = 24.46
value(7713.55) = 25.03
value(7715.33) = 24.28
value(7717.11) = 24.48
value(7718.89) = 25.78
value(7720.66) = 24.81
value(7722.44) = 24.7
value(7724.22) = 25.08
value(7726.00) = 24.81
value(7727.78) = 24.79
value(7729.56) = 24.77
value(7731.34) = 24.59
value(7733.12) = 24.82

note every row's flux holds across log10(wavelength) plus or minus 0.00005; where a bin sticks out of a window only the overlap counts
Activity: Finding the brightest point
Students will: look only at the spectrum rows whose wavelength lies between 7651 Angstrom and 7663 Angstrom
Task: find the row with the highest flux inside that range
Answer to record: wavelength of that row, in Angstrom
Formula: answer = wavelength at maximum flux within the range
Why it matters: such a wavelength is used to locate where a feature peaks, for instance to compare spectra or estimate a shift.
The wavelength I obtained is 7653.40 Angstrom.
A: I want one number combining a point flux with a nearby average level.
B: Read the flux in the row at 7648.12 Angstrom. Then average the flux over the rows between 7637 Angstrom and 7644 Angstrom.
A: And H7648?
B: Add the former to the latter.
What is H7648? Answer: 49.7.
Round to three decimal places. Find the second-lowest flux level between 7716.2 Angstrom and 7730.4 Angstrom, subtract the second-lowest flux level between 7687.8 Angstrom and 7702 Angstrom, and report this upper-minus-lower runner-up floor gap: -0.170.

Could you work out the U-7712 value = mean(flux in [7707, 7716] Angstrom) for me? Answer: 24.7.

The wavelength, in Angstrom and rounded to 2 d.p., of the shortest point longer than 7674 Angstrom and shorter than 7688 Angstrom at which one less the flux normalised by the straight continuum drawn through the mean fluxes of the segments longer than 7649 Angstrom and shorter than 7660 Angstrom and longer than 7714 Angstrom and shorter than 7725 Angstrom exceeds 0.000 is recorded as 7676.35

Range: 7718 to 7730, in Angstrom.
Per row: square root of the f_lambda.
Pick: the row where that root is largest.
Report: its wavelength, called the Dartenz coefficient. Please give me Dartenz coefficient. 7718.89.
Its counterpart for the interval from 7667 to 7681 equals 7674.58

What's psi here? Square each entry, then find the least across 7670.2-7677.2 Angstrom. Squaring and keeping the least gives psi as 610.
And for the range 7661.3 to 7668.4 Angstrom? 600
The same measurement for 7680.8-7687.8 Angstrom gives 606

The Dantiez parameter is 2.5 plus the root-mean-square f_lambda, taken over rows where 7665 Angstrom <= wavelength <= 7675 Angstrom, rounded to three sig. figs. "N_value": 27.4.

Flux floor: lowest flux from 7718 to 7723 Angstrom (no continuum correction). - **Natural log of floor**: 3.207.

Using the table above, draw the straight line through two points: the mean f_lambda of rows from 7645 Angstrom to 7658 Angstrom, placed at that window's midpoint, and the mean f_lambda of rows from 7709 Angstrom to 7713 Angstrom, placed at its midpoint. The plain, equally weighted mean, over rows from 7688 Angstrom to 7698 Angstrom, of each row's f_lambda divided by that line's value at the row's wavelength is 1.01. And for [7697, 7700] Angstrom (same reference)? 1.00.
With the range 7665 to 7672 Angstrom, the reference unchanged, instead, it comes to 0.99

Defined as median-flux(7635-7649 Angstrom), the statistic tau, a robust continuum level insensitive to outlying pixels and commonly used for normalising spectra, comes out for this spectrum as 24.8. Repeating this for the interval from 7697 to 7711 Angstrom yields 24.9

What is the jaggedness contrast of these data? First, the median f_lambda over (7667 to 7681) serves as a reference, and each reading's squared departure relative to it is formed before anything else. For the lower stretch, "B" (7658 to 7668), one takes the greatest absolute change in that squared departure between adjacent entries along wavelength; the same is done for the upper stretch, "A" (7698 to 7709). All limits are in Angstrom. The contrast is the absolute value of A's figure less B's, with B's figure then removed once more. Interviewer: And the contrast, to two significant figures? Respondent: -0.12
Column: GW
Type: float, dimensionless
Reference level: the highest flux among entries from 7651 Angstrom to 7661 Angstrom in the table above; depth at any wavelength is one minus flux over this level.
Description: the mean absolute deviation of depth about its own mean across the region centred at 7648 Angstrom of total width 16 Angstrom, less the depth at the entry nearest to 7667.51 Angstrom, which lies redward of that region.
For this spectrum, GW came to -0.021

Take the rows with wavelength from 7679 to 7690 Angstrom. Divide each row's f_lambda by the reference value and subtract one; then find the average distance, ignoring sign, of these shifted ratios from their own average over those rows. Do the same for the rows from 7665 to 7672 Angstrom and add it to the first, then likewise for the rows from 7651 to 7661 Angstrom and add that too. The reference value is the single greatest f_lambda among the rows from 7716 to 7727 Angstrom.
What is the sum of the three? 0.019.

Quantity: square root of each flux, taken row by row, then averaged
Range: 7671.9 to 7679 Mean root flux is 5.00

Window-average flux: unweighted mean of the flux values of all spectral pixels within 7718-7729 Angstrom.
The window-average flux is 25.0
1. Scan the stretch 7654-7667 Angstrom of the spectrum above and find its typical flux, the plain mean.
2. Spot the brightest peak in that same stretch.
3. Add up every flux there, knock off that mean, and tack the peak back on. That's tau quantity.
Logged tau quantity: 174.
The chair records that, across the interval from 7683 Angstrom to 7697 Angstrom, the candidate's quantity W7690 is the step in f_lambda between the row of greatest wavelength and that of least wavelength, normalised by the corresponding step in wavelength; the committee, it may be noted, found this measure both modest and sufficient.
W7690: 0.011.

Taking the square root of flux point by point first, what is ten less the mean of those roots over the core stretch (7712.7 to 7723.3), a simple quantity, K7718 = 5.02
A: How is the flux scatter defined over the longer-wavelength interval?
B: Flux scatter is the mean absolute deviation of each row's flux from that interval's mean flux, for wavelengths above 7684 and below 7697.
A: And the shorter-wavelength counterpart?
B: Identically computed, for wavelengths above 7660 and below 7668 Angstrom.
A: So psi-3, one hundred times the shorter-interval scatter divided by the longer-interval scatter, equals 77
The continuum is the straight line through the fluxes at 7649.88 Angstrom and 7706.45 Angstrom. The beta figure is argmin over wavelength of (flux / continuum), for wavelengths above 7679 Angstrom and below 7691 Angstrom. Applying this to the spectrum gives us 7683.42 Angstrom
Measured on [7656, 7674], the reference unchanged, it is 7663.98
